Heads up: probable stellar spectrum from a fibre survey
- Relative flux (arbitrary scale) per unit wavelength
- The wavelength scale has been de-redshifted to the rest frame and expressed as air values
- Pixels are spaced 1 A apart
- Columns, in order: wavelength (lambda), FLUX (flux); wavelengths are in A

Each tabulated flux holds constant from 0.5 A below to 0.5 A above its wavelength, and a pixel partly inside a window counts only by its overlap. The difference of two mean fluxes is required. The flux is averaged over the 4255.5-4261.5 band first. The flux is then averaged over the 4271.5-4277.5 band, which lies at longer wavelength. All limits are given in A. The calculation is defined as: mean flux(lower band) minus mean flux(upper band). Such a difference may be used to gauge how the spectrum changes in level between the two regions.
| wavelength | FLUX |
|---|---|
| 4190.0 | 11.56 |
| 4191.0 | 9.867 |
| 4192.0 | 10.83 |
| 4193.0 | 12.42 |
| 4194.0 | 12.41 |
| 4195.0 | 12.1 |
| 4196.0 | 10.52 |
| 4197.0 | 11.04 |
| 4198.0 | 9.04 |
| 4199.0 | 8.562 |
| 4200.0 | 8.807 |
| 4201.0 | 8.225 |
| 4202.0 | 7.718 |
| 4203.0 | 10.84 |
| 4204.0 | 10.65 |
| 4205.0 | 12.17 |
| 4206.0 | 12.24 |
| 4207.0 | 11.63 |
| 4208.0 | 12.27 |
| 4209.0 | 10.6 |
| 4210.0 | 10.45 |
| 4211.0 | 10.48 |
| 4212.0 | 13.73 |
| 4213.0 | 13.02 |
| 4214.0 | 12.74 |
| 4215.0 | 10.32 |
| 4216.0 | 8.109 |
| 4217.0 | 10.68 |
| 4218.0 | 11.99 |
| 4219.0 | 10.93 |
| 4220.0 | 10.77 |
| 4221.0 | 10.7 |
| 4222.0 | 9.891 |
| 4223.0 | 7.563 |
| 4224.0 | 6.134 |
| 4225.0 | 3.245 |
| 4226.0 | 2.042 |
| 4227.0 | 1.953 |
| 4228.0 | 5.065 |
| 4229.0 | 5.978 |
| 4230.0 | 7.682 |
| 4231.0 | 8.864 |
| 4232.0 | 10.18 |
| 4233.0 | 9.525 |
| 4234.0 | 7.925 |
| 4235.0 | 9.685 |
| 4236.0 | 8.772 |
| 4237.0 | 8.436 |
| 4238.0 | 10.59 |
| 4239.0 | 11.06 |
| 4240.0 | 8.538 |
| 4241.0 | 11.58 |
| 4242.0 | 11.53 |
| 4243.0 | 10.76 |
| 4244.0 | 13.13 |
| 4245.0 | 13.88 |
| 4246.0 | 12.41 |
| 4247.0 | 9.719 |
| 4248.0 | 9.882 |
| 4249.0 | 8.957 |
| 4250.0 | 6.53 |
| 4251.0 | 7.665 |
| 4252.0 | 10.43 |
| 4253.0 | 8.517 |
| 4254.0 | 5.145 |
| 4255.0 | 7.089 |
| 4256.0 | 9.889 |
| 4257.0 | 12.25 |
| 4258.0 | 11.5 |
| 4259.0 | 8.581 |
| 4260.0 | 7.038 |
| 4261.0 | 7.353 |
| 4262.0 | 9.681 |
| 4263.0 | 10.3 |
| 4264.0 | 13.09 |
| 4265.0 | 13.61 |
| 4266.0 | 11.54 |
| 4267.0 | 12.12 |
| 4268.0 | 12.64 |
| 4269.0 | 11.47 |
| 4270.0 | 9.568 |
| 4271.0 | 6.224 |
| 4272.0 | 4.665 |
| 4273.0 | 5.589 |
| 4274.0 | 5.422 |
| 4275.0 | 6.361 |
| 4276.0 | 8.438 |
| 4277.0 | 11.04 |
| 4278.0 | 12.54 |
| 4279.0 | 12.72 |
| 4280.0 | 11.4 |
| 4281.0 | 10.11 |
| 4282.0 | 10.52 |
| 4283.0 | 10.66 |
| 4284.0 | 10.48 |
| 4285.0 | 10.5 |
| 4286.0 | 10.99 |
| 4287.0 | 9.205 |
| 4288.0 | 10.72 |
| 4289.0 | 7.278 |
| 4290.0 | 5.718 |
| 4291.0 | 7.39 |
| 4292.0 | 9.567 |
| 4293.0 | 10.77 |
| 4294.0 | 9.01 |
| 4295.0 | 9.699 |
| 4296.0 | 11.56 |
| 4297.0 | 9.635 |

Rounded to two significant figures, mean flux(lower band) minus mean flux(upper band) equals 2.5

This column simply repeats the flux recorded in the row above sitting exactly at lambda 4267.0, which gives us 12.12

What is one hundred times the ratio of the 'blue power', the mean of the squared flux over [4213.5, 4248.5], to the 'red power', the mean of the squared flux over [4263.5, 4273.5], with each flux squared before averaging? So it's 84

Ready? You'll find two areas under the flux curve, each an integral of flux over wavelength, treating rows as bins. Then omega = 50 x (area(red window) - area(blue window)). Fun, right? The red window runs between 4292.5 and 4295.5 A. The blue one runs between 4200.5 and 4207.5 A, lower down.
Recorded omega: -2200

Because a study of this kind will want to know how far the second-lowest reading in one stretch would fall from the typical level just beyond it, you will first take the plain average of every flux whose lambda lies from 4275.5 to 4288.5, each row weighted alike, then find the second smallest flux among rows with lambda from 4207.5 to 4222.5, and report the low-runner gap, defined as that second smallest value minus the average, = -0.8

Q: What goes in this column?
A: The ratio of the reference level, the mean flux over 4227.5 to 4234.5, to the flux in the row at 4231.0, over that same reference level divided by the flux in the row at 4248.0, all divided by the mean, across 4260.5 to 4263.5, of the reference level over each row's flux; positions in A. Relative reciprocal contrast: 1.26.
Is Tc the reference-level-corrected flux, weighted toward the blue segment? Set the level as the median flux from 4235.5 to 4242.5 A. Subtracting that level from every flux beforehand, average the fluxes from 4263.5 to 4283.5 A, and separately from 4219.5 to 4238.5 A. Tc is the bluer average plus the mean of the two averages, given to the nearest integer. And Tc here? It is -5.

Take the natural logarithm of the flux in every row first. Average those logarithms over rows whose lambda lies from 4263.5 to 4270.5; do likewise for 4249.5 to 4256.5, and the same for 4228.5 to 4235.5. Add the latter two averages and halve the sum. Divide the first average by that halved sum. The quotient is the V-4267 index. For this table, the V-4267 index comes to 1.19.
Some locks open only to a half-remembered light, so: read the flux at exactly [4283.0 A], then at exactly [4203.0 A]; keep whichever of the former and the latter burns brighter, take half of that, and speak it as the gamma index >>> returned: 5.4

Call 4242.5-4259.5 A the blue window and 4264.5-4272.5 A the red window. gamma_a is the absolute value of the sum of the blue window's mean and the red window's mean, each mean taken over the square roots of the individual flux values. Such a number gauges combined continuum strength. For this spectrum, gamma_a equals 6.26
